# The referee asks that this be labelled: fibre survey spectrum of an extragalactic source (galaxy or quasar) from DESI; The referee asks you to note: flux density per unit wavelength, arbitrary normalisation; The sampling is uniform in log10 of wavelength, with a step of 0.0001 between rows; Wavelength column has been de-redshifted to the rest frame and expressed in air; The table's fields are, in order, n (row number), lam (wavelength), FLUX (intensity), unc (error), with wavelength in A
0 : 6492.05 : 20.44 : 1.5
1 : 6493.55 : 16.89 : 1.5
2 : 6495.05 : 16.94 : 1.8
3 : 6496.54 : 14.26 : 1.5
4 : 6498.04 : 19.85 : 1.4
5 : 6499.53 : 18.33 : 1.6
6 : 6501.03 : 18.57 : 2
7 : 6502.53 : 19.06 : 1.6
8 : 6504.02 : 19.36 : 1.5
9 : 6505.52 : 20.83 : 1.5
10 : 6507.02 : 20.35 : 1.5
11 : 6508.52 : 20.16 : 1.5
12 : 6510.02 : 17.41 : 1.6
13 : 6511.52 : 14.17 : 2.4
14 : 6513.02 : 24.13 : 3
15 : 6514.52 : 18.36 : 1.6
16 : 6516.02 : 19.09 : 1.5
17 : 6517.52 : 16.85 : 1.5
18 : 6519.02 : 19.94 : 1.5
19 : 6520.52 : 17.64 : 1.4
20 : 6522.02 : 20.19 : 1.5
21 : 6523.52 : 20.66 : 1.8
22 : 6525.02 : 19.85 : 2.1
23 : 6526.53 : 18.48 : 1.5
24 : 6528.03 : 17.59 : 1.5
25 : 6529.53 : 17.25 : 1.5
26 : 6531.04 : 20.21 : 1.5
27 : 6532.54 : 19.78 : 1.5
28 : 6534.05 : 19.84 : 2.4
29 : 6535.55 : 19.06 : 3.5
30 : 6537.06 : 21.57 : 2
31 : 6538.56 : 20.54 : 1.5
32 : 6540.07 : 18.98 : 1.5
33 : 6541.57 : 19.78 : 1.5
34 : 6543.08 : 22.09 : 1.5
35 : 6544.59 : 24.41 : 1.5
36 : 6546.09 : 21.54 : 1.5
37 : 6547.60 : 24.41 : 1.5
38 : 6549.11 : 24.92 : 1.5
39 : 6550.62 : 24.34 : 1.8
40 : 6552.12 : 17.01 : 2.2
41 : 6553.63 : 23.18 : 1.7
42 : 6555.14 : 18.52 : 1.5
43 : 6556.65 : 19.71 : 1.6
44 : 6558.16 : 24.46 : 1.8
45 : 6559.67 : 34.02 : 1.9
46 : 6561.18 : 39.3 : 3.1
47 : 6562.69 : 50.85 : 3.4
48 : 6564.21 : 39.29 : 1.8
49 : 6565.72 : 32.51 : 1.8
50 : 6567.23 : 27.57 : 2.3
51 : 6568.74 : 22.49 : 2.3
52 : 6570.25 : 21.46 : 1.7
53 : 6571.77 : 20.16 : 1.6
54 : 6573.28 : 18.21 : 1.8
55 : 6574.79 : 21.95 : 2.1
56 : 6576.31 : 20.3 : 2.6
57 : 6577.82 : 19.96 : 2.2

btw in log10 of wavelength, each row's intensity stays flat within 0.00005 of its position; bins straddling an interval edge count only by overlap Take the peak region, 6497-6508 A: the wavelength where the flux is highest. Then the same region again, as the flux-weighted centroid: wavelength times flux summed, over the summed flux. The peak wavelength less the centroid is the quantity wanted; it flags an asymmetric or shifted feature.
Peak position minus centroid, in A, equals 2.9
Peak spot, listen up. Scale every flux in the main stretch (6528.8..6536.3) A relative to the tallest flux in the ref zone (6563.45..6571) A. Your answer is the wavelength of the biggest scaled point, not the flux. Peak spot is 6531.04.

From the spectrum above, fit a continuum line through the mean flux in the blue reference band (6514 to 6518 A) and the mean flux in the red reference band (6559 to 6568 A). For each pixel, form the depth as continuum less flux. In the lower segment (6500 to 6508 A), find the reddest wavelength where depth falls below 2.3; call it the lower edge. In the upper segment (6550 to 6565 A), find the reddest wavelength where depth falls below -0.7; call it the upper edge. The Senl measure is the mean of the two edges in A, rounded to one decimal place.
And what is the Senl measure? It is 6535.6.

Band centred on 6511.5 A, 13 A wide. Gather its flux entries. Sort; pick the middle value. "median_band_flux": 19.1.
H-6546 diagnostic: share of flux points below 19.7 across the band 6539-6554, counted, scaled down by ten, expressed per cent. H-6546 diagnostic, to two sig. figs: 20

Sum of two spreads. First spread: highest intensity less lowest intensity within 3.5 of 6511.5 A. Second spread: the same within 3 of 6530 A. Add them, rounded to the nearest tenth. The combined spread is 12.9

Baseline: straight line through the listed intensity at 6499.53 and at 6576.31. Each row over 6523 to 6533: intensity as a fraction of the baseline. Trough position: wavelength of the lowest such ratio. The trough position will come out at 6529.53 A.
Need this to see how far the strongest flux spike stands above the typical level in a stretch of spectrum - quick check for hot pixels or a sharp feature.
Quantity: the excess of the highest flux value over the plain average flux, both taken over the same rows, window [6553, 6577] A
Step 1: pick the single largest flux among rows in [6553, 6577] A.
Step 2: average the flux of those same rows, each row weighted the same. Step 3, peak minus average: 24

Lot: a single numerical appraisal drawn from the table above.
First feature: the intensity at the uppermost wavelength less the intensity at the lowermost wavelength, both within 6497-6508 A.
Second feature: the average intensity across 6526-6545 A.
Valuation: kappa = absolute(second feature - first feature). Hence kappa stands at 19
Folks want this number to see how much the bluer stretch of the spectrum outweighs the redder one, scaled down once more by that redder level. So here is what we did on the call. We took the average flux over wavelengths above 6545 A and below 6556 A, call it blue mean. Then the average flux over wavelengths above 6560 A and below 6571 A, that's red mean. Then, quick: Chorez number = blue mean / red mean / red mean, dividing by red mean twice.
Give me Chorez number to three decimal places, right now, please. 0.020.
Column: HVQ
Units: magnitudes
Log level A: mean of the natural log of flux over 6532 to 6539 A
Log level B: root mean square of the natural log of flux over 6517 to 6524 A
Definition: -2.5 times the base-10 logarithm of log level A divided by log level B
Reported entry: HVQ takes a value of -0.021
